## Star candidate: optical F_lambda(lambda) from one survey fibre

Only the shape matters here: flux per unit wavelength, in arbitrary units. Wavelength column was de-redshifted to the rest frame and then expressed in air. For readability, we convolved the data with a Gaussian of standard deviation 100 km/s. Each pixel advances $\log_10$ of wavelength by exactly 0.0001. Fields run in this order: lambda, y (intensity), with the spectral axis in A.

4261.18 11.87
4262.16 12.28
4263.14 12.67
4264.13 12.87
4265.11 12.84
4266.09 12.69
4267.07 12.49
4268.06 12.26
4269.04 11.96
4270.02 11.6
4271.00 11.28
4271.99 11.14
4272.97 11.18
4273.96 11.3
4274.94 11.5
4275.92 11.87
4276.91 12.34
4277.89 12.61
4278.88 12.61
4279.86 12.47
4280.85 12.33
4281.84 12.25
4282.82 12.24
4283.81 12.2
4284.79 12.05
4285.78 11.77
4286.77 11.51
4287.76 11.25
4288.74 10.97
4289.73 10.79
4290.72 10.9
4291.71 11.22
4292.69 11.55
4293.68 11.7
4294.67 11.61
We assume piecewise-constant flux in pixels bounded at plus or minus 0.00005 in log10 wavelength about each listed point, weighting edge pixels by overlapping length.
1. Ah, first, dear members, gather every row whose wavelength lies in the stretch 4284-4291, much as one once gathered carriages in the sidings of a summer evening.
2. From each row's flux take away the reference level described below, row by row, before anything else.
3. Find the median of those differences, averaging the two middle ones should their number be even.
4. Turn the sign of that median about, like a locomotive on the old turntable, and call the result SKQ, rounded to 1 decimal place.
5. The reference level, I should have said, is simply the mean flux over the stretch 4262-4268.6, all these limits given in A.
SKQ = 1.3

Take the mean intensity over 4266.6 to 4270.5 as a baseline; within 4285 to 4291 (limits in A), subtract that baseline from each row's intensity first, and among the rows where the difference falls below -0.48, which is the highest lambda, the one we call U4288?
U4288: 4290.72 A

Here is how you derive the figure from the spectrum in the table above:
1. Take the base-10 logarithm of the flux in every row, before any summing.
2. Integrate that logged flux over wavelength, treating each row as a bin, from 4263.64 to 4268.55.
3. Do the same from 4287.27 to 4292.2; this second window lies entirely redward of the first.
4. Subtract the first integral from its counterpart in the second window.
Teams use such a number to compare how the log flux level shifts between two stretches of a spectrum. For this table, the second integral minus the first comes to -0.26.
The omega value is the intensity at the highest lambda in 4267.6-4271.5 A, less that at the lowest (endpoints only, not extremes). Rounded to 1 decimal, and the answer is -1.0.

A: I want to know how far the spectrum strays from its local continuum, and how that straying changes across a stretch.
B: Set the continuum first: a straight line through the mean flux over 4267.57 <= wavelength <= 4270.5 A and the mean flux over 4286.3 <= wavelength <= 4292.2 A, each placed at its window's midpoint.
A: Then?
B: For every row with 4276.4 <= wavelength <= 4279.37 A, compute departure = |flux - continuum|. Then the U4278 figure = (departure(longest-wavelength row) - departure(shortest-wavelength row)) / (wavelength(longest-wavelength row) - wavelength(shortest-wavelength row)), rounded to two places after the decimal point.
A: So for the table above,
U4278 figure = 0.18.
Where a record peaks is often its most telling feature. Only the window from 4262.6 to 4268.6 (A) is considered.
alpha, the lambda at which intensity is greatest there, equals 4264.13 A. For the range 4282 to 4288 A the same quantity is 4282.82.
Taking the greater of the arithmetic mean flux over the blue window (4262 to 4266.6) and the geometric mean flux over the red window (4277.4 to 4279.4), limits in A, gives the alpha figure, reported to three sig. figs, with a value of 12.7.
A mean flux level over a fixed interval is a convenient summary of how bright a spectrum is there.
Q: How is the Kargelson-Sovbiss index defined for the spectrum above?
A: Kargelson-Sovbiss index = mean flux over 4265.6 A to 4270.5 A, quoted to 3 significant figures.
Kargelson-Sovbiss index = 12.2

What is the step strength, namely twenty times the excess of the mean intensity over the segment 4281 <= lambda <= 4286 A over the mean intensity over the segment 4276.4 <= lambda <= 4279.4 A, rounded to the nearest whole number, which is -8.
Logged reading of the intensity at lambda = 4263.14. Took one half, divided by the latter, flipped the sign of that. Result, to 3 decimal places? -0.039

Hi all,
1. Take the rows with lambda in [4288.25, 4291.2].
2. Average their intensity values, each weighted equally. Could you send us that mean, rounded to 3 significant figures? 10.9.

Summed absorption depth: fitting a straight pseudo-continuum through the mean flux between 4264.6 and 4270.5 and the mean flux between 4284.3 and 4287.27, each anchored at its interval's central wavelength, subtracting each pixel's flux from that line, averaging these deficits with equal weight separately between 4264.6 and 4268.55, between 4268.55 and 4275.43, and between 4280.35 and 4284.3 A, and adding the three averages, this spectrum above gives 0.1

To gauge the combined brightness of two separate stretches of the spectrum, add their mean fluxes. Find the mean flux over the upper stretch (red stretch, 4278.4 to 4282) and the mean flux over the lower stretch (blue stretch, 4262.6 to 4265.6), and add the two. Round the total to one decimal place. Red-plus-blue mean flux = 25.2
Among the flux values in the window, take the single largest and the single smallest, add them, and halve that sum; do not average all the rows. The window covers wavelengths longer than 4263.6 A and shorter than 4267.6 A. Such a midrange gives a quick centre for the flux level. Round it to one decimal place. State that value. 12.7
